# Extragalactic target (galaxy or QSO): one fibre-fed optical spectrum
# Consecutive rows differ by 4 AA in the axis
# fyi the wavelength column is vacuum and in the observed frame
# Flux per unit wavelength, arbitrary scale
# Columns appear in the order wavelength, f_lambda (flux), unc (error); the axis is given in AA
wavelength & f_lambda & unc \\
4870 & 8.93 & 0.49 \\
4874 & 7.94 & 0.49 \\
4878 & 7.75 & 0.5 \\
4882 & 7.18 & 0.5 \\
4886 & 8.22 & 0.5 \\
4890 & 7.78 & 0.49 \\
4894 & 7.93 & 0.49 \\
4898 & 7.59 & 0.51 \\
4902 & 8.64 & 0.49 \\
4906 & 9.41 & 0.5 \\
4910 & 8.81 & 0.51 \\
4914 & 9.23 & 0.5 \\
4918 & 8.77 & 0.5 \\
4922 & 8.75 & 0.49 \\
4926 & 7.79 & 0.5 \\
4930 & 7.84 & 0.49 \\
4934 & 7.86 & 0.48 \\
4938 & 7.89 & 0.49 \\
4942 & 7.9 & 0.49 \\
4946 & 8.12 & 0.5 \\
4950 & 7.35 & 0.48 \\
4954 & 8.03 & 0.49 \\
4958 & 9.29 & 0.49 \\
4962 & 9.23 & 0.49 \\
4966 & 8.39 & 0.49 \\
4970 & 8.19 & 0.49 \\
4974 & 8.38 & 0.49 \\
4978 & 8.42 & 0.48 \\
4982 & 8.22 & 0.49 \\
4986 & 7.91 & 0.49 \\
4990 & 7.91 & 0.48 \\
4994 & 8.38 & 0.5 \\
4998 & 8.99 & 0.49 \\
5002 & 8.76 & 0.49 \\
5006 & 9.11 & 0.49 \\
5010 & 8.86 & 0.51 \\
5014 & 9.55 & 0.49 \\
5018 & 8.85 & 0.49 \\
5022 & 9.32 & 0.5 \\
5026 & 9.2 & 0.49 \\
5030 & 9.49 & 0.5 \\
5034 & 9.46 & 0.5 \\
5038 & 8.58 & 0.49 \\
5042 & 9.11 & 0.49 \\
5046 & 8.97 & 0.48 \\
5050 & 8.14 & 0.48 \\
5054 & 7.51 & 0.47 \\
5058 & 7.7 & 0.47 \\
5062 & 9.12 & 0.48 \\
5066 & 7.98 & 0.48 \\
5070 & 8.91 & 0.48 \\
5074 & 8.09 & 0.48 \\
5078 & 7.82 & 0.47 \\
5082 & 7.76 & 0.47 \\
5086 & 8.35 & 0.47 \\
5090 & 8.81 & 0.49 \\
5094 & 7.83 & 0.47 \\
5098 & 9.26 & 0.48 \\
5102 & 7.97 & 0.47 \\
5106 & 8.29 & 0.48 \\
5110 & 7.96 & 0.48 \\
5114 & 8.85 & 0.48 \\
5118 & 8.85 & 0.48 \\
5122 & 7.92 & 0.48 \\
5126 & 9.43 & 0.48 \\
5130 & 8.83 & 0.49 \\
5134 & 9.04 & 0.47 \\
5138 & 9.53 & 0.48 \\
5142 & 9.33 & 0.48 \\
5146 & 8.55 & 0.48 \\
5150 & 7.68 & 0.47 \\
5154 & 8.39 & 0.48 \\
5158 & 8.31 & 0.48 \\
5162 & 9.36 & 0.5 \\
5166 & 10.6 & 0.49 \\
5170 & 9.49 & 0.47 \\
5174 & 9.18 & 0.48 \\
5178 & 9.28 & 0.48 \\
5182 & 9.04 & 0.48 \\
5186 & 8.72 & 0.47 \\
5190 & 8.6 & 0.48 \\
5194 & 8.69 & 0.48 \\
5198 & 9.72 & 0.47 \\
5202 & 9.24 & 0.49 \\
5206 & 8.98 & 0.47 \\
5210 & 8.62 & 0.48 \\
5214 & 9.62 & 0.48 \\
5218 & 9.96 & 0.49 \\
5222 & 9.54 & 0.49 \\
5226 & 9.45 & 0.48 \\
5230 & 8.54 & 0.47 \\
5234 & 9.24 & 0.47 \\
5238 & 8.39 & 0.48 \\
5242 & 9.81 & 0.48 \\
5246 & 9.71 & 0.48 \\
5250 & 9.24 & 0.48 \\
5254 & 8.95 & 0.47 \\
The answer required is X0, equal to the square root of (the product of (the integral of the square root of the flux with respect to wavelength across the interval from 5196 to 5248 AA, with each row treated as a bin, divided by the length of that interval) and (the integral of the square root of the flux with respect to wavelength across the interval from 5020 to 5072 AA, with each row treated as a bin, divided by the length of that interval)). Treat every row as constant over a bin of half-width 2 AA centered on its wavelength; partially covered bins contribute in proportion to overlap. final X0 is 3.00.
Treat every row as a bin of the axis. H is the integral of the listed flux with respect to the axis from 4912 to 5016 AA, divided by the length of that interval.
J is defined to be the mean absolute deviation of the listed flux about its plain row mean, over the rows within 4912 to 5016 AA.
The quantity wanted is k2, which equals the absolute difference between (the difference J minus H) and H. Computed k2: 16.4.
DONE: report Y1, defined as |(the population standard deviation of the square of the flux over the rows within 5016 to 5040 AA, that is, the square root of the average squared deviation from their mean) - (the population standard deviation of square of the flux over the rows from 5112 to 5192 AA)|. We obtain 5.3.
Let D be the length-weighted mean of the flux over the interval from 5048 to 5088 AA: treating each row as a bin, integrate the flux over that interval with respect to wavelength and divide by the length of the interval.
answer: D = 8.14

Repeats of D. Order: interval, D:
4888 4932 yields 8.41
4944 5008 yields 8.42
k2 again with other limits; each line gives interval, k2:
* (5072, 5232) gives 17.1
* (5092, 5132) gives 16.5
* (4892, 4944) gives 16.1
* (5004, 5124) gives 16.6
